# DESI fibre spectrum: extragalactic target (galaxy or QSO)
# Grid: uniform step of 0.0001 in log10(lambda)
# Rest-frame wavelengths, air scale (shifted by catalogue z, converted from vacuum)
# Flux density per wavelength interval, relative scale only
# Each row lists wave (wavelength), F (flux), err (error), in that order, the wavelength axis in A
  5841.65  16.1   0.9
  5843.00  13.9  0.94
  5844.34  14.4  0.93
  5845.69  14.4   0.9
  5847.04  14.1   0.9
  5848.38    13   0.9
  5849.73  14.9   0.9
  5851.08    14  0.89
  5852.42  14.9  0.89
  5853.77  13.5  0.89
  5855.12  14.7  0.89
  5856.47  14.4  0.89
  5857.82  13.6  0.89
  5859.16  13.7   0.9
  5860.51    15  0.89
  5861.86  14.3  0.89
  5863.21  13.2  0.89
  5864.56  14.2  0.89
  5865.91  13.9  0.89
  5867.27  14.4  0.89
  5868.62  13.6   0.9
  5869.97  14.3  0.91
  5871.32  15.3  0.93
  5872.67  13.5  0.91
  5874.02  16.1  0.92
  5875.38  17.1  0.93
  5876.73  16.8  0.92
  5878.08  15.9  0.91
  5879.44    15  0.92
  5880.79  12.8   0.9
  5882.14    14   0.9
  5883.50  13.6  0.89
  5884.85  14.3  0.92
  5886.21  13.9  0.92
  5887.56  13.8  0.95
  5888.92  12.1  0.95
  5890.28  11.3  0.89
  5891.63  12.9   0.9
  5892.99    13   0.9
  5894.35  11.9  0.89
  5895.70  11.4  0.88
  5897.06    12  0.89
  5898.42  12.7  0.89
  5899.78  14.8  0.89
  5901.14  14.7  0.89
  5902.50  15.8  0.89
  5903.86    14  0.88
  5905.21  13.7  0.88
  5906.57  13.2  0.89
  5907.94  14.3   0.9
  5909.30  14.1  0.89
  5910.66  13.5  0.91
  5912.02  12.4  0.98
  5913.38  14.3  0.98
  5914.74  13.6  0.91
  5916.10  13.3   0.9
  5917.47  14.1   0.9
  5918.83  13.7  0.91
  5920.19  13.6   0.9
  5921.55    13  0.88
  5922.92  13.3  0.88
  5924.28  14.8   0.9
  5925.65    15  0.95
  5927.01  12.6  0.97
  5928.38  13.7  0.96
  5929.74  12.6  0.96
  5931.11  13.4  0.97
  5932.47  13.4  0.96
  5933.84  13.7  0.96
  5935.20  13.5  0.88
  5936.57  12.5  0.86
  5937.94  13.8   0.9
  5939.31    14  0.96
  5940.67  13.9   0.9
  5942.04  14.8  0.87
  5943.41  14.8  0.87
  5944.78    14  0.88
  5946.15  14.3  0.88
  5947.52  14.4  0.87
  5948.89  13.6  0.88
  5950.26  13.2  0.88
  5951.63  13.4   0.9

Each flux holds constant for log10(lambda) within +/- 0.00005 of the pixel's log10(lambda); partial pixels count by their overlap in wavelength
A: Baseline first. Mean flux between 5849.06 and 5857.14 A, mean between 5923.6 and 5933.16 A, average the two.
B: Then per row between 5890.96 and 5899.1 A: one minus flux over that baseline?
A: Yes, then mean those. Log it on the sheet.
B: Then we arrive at 0.12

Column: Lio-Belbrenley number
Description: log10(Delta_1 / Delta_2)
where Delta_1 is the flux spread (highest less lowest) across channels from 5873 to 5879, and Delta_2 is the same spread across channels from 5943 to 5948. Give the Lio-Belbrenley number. 0.18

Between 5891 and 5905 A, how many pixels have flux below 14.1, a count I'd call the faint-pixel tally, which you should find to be 7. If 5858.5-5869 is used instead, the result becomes 4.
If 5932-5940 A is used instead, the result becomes 6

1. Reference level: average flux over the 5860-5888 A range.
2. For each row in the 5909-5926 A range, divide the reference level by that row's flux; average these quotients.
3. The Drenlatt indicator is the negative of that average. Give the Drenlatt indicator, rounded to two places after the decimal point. -1.06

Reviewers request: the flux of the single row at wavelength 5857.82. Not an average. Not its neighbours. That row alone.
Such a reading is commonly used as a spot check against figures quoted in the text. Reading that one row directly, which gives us 13.6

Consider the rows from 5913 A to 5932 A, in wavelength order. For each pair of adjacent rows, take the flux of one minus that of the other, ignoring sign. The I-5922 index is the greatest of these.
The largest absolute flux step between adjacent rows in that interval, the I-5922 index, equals 2.40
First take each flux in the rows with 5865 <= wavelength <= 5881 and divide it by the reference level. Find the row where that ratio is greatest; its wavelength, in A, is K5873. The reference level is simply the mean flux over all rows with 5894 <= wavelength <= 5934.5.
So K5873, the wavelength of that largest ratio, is 5875.38 A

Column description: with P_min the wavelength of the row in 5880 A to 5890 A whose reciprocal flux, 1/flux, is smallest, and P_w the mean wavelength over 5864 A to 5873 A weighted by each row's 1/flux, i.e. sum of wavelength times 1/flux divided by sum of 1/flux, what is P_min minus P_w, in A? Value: 16.2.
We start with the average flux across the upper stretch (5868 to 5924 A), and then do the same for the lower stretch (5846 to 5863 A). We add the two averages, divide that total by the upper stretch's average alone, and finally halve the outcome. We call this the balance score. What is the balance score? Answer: 1.01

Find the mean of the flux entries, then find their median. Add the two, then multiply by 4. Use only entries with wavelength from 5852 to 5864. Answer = 114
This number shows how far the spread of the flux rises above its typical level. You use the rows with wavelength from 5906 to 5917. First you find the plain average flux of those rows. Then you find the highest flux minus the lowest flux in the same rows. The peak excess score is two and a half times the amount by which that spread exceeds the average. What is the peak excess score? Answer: -29.2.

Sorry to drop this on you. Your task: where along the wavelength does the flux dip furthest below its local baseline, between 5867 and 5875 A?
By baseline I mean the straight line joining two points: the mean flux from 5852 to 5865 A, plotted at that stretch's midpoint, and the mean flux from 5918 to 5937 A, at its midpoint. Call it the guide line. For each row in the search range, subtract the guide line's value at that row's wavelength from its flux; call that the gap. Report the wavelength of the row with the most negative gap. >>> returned 5872.67 A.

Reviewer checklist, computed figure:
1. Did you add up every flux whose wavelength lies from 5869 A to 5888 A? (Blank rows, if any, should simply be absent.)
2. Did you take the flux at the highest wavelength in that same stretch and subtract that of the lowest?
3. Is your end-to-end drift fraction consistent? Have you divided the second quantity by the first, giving -0.002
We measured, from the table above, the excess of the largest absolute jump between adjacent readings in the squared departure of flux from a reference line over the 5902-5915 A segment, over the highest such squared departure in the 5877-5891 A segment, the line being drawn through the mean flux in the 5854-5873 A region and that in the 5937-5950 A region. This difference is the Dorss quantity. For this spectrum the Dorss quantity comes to -5.1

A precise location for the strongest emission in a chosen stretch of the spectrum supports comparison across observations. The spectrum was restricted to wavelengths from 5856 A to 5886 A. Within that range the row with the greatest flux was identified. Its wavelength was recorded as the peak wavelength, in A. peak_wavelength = 5875.38 A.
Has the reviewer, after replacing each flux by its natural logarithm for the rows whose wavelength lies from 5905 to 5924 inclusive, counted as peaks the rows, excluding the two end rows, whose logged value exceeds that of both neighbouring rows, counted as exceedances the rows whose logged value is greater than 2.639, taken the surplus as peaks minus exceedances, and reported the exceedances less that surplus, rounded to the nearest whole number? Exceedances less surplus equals 5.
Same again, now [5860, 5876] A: 13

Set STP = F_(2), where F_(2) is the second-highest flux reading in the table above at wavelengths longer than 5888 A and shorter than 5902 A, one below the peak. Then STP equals 14.7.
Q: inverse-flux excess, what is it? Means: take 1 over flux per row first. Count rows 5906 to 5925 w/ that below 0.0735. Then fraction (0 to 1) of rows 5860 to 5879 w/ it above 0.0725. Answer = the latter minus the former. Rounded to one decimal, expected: -5.8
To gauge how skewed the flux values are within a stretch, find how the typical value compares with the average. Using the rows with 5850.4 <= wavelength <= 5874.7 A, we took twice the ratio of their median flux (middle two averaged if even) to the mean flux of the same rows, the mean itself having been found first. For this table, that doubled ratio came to 2.00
